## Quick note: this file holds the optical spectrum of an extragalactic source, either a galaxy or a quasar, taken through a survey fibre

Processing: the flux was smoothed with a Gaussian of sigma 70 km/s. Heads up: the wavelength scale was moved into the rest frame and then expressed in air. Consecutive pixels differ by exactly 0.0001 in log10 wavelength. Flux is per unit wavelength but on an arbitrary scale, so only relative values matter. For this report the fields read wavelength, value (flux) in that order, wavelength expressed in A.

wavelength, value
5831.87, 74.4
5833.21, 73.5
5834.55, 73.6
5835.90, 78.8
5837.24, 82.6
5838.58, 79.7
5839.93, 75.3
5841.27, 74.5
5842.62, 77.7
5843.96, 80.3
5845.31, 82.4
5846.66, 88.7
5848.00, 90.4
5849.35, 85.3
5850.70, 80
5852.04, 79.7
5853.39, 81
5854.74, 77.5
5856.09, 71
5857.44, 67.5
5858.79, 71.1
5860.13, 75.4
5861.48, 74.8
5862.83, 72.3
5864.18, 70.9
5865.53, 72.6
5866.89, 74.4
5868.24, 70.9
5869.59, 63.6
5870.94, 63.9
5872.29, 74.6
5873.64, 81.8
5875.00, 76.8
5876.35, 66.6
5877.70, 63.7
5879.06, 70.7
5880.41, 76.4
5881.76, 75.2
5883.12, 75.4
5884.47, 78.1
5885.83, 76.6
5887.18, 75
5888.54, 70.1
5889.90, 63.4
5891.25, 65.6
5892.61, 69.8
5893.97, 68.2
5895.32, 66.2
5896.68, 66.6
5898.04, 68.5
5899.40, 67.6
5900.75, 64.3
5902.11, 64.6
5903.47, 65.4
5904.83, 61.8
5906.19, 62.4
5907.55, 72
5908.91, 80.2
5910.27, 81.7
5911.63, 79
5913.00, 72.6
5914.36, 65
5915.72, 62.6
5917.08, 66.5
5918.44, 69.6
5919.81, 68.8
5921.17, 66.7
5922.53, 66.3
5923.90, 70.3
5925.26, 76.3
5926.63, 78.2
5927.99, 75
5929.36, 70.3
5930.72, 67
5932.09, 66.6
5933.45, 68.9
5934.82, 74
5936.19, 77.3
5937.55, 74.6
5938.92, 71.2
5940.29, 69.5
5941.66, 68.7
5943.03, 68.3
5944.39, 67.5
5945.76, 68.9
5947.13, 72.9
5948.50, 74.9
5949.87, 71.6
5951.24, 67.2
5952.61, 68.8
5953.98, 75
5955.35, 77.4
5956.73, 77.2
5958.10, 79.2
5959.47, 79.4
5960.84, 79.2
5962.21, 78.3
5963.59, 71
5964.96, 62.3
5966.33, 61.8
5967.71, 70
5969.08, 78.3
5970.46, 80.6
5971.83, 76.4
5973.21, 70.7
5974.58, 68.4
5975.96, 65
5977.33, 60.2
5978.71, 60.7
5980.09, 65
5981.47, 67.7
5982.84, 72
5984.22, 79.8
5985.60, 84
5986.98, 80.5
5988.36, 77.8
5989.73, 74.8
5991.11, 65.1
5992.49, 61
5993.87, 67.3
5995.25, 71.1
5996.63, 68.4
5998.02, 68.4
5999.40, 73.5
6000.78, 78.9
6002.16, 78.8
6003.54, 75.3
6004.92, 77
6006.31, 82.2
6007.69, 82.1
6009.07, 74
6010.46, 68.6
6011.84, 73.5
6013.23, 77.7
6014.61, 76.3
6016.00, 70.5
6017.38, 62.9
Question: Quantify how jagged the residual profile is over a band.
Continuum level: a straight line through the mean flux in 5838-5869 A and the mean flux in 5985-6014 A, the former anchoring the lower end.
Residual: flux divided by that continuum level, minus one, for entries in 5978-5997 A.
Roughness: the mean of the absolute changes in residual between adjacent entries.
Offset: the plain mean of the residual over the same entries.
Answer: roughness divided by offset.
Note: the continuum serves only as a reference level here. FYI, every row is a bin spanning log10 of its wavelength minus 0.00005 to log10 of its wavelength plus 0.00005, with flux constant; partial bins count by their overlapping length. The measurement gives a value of -1.3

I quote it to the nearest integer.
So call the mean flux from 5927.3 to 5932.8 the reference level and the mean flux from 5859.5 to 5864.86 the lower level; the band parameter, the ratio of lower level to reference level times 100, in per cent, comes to 105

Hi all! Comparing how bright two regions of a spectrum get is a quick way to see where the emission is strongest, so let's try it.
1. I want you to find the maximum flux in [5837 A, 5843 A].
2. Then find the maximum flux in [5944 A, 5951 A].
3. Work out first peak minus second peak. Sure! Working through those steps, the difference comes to 8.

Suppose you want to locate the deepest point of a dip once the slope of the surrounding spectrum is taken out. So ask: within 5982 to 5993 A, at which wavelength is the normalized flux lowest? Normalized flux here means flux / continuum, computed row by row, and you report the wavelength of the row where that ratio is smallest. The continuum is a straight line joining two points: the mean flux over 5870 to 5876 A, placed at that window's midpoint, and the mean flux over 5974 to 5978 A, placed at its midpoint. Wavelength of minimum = 5992.49 A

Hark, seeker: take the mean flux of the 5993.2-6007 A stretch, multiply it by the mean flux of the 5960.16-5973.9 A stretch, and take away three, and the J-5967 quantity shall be 5395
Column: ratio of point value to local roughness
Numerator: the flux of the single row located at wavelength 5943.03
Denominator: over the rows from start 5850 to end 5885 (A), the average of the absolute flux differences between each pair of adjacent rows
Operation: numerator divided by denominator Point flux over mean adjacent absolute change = 18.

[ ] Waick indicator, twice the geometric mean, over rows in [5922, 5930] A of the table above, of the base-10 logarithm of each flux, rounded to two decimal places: 3.72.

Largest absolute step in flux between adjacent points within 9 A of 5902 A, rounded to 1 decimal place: 9.6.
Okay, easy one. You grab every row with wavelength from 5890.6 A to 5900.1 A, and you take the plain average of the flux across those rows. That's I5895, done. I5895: 68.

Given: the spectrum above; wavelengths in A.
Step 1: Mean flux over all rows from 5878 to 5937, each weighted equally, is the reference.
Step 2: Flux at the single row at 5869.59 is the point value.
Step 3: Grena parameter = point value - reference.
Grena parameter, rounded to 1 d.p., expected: -6.8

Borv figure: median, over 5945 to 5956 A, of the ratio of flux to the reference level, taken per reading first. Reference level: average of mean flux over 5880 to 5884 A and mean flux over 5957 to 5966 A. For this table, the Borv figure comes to 0.96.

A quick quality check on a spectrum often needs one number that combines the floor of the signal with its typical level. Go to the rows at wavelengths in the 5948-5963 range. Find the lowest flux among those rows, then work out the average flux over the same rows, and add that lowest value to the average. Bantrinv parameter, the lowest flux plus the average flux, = 142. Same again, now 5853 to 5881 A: 136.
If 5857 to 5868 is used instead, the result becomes 140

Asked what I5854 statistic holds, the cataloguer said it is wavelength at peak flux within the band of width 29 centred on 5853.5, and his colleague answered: 5848.00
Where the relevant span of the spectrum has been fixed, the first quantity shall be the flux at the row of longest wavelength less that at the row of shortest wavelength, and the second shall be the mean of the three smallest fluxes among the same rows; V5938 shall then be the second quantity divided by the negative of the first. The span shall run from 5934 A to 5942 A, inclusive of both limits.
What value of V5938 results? 13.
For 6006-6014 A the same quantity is 16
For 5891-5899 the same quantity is -23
